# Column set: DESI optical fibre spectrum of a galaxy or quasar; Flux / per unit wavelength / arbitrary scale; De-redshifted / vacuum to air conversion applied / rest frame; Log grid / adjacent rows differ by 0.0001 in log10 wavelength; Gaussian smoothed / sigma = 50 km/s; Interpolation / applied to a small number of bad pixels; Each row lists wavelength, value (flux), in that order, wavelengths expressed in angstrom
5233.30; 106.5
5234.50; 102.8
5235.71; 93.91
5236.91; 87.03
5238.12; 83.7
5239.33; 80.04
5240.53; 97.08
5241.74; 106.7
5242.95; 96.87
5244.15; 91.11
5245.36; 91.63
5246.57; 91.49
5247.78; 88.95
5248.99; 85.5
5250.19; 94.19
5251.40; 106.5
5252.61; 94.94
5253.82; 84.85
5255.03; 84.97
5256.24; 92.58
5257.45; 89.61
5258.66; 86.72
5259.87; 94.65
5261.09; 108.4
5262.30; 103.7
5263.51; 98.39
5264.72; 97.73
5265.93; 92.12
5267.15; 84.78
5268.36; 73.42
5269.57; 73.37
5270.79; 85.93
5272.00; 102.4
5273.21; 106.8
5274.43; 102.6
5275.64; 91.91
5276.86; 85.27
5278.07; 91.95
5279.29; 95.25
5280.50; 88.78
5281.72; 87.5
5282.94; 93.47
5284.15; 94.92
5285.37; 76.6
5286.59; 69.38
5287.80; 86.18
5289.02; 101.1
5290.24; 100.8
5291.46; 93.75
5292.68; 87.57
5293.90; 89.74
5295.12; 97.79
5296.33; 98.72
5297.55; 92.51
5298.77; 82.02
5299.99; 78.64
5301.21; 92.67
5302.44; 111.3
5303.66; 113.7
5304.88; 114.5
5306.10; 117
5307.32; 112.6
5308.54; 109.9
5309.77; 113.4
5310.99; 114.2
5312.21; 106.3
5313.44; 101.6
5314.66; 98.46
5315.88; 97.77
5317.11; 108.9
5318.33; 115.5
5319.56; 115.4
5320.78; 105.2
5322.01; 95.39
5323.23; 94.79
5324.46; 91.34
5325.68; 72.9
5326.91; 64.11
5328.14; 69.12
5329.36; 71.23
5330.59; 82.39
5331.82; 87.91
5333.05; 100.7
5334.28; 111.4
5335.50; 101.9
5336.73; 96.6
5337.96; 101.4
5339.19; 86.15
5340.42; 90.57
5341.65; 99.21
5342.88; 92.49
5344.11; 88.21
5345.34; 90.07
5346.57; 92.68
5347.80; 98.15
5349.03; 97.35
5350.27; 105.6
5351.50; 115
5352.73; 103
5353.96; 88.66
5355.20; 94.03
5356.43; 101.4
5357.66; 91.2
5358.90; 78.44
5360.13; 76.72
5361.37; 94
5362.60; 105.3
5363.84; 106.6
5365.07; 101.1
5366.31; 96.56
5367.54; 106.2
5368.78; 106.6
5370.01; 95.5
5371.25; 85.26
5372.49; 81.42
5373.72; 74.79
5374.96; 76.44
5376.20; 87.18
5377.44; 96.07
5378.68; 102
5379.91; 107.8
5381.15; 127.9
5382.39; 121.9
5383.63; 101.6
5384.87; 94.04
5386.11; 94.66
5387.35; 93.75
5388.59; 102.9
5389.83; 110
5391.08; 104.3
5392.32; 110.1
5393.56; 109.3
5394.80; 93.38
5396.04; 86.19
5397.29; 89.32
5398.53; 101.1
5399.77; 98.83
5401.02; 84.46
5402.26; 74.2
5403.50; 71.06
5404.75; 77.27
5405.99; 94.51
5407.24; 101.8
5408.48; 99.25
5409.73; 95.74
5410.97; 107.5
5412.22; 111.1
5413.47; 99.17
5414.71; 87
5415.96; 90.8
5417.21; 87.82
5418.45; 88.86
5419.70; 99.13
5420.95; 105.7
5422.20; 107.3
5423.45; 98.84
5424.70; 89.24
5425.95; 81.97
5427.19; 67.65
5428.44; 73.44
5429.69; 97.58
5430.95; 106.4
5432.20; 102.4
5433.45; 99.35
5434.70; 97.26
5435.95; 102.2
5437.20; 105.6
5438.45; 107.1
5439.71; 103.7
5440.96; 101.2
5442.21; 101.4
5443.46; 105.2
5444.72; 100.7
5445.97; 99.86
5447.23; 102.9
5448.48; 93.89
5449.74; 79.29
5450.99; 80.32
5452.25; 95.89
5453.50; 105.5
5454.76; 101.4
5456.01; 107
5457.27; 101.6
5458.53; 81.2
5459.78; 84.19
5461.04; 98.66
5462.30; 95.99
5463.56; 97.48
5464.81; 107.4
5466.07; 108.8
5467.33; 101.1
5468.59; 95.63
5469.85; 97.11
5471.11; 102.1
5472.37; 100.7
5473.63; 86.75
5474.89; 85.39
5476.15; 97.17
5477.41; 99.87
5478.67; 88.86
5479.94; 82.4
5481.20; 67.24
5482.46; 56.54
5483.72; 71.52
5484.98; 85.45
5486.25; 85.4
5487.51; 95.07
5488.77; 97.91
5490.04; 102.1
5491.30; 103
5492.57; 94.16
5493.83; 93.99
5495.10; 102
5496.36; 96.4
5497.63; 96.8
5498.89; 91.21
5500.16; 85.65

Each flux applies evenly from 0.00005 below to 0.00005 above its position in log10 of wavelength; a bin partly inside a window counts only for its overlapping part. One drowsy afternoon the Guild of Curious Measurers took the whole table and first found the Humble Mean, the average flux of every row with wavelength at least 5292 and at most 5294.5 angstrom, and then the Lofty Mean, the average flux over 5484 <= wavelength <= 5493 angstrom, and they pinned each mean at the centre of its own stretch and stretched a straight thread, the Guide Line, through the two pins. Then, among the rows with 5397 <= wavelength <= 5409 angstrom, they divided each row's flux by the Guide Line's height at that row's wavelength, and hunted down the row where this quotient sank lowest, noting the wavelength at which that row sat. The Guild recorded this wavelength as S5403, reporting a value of 5403.50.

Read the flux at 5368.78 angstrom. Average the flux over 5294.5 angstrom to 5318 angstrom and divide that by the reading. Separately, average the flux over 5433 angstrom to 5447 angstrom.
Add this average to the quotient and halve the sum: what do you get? 51.6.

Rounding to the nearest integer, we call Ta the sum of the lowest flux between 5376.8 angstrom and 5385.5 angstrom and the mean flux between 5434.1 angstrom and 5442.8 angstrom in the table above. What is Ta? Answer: 197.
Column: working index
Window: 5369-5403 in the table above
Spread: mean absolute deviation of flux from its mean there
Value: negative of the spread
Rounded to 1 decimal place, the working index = -10.4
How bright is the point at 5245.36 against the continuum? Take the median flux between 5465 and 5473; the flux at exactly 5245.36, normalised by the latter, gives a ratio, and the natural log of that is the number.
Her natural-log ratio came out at -0.10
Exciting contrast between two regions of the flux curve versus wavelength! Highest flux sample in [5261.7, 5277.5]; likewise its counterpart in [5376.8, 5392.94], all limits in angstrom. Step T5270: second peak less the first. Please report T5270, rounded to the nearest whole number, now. 21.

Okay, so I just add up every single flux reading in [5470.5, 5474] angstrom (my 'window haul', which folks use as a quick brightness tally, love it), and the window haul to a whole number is 290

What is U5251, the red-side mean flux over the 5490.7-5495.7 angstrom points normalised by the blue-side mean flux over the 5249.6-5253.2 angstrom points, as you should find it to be 1.00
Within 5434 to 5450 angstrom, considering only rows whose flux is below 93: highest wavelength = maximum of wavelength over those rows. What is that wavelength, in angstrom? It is 5449.74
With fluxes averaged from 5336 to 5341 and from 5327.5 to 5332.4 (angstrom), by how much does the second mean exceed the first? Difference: -16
